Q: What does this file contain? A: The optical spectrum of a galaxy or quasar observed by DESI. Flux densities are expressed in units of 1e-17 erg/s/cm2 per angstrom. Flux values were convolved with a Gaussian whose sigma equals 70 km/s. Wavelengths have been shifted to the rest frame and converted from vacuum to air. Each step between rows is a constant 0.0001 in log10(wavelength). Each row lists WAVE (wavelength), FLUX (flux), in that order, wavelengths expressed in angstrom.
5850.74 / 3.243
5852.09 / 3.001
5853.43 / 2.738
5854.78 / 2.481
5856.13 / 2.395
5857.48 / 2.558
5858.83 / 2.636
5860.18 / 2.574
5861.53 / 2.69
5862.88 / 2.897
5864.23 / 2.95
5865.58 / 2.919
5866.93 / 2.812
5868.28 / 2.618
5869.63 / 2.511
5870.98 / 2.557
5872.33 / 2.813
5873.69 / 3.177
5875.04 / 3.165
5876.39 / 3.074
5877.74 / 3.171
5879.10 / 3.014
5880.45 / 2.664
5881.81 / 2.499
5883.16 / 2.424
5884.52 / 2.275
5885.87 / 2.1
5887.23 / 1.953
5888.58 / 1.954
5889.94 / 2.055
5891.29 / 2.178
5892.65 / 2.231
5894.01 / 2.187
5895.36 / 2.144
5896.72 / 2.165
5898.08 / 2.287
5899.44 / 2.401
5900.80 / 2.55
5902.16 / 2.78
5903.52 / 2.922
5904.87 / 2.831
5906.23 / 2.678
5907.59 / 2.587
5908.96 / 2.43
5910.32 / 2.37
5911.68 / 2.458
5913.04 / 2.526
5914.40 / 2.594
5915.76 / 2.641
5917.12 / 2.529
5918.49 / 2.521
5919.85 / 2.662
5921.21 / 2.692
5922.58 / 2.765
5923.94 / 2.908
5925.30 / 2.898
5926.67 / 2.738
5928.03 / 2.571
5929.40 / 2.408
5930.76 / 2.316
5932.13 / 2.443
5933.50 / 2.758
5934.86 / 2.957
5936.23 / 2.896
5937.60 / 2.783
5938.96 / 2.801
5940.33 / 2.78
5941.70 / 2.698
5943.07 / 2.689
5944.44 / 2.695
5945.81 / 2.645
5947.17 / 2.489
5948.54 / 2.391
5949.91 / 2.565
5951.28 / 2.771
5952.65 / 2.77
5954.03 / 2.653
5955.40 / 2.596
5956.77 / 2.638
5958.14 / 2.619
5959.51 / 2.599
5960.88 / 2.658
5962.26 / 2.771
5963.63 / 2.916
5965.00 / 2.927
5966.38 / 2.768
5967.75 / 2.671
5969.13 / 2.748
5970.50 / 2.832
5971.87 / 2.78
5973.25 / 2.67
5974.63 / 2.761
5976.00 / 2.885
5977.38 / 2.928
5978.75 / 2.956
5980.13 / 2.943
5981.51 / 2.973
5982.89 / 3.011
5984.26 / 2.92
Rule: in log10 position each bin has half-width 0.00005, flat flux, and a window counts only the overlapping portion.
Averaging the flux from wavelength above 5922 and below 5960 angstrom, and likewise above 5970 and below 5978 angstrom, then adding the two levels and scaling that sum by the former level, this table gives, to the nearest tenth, 14.7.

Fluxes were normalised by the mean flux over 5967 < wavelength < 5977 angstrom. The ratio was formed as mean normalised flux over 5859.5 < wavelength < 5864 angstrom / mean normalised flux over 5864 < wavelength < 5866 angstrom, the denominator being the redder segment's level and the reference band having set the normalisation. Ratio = 0.93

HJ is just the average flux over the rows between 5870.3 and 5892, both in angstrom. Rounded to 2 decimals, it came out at 2.57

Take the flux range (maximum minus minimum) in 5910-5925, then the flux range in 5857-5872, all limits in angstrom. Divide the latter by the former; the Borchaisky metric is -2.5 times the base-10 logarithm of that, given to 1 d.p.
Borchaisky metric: 0.2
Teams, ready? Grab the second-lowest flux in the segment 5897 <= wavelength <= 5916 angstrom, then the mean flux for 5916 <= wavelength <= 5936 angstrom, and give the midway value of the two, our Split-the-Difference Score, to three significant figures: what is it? 2.51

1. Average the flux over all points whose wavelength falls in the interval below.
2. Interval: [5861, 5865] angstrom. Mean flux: 2.85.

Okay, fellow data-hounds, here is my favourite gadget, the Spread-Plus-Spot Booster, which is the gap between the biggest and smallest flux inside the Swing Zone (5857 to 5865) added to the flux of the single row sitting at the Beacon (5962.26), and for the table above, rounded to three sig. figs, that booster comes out 3.16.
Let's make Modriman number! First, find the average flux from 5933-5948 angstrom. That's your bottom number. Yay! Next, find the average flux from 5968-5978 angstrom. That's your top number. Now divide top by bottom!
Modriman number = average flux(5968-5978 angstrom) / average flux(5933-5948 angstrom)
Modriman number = 1.02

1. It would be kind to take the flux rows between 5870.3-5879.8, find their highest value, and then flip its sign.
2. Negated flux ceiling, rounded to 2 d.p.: -3.18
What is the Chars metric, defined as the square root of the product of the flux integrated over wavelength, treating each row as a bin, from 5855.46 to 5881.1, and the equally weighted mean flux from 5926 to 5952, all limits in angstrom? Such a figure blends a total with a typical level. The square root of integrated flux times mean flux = 13.8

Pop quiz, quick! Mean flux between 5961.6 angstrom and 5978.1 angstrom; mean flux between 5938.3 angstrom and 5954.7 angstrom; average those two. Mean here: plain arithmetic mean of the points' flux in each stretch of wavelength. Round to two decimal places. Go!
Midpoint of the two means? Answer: 2.73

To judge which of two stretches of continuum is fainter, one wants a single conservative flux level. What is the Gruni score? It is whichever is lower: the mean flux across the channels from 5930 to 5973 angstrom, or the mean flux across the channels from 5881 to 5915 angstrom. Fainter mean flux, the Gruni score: 2.38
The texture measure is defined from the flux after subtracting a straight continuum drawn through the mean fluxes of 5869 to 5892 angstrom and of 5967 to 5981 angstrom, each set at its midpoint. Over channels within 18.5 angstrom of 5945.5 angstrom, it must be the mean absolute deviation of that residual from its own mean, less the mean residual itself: 0.21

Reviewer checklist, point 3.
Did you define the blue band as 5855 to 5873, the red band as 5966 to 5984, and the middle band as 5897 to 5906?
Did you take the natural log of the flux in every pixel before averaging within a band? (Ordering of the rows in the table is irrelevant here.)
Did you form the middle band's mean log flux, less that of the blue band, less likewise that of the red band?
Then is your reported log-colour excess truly -1.07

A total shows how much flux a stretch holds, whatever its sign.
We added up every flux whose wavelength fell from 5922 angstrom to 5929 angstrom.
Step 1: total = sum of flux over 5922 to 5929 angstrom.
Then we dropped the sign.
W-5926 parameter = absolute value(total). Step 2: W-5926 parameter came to 13.88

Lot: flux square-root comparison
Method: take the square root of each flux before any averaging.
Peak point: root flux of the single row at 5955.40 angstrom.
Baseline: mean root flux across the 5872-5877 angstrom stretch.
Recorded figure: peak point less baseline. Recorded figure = -0.14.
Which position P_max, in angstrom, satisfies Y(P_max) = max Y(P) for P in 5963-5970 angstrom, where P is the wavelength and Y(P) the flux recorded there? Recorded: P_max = 5965.00 angstrom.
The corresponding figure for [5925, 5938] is 5934.86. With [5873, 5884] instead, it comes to 5873.69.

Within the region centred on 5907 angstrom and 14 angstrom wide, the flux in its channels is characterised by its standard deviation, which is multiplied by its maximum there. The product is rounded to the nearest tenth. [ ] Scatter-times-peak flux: 0.5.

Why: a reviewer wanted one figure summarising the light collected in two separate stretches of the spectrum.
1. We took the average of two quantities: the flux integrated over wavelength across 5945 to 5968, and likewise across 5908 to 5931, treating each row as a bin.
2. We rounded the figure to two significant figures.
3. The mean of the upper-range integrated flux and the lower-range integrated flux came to 61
